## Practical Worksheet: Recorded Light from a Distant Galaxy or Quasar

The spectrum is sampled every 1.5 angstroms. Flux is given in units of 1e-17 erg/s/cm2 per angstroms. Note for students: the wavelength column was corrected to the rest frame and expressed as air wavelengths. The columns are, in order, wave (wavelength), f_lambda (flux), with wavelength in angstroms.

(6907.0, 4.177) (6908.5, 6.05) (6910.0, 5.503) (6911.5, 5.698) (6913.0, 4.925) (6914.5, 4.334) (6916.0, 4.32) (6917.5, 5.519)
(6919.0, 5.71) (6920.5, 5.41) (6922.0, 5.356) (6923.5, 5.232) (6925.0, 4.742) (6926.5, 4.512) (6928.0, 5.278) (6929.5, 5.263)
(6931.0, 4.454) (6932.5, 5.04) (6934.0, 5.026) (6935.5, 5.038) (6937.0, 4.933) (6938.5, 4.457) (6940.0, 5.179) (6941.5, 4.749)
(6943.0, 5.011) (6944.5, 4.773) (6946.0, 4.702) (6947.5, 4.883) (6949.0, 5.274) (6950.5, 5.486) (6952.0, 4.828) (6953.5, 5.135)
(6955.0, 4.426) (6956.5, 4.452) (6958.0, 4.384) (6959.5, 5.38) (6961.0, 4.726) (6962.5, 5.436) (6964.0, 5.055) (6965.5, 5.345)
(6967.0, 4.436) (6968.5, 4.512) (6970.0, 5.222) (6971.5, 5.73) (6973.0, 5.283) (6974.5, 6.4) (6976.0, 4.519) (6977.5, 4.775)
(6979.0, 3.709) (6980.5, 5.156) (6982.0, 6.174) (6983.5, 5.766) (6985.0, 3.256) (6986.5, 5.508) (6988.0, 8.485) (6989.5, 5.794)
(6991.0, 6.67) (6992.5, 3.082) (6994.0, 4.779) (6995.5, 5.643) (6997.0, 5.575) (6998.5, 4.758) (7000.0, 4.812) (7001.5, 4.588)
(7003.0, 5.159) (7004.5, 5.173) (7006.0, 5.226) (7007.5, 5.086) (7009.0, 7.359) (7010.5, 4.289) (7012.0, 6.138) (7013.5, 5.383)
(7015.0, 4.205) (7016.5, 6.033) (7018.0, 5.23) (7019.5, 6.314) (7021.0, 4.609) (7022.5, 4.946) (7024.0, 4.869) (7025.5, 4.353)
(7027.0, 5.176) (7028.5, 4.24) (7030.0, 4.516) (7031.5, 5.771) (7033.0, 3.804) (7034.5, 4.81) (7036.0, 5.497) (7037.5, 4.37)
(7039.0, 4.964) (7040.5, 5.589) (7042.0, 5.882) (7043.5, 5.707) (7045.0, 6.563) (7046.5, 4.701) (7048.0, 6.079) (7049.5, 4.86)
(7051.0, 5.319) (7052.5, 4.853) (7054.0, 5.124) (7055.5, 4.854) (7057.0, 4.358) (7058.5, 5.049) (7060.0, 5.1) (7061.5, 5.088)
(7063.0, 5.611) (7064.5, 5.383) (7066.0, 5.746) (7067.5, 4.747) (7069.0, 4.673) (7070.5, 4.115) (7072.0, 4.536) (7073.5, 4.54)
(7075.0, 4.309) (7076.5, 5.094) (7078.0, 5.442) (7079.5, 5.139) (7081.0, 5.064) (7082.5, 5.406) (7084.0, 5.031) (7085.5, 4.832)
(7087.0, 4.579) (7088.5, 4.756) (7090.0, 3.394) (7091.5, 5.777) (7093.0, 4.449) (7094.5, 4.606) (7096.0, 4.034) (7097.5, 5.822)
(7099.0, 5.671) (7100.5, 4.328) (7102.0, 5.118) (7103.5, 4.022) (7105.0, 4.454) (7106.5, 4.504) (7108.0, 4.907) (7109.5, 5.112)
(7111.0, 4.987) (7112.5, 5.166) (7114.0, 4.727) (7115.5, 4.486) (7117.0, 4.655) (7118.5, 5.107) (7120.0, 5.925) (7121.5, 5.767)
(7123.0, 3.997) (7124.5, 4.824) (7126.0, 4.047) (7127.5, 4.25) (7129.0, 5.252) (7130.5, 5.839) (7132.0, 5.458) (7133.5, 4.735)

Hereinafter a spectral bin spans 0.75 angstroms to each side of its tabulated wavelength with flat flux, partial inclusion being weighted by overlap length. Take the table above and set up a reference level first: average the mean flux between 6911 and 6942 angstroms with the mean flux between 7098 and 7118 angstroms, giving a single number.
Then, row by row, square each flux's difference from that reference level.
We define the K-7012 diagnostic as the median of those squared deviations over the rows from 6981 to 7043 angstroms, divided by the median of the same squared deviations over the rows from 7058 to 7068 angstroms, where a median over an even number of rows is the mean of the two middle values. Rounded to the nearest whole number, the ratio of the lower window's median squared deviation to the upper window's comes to 9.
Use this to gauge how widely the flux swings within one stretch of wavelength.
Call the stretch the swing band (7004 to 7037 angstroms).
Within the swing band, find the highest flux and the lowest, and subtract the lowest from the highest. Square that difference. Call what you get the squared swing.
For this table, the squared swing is 12.6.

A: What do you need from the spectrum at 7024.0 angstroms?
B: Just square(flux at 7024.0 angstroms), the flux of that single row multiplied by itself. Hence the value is 23.7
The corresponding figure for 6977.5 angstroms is 22.8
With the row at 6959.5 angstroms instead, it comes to 28.9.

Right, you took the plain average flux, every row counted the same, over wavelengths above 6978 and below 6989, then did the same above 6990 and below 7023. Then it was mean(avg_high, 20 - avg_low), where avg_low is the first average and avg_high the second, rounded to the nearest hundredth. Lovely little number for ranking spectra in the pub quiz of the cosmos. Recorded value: 9.90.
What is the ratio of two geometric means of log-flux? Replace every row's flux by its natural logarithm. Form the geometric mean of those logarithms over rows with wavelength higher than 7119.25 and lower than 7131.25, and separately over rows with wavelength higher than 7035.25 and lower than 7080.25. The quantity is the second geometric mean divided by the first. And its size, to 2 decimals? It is 1.02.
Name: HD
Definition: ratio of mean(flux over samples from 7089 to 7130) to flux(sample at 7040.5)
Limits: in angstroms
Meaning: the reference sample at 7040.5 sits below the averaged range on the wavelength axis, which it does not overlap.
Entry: 0.86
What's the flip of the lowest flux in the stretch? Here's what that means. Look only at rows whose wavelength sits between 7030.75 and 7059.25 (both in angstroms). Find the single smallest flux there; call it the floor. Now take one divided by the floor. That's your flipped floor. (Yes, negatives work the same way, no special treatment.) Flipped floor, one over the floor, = 0.26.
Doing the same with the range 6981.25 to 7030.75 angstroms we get 0.32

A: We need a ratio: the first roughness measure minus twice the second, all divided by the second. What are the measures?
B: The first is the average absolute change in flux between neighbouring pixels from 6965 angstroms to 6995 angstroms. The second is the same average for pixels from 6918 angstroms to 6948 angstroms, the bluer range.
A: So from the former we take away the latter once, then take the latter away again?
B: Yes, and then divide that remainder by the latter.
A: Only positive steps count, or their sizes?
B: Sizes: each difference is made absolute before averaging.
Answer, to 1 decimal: 2.5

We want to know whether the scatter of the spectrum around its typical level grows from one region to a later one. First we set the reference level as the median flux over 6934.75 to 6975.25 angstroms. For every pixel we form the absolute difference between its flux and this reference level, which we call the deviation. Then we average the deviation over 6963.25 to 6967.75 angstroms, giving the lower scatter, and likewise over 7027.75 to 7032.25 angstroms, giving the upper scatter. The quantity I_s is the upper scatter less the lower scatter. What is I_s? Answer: 0.36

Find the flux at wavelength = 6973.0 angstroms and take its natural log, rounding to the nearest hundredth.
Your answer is 1.66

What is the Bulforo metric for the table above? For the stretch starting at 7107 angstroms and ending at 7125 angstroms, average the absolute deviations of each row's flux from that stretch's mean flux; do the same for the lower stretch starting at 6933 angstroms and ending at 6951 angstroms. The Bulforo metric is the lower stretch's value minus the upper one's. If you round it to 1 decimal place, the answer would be -0.2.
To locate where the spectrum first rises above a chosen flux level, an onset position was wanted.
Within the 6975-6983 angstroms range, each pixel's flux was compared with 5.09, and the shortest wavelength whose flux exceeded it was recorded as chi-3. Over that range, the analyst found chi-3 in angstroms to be 6980.5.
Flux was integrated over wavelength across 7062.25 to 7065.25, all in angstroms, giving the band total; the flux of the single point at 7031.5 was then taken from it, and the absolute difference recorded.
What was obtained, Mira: 11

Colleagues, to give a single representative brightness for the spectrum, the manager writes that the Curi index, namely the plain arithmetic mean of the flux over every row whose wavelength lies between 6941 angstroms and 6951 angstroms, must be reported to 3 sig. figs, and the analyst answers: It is 4.98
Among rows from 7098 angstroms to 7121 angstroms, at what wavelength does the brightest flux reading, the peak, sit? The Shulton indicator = 7120.0 angstroms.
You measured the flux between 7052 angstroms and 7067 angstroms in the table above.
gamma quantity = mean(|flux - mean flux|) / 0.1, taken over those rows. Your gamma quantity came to 2.8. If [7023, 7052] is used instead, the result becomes 5.9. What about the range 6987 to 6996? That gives 12.4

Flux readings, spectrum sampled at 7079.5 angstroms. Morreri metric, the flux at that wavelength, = 5.139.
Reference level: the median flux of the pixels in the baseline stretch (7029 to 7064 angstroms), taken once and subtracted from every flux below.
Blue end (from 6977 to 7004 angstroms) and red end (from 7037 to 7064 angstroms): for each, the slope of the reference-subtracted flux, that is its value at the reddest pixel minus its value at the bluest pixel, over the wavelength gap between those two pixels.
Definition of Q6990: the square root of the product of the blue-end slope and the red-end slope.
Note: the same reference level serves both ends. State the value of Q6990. 0.027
